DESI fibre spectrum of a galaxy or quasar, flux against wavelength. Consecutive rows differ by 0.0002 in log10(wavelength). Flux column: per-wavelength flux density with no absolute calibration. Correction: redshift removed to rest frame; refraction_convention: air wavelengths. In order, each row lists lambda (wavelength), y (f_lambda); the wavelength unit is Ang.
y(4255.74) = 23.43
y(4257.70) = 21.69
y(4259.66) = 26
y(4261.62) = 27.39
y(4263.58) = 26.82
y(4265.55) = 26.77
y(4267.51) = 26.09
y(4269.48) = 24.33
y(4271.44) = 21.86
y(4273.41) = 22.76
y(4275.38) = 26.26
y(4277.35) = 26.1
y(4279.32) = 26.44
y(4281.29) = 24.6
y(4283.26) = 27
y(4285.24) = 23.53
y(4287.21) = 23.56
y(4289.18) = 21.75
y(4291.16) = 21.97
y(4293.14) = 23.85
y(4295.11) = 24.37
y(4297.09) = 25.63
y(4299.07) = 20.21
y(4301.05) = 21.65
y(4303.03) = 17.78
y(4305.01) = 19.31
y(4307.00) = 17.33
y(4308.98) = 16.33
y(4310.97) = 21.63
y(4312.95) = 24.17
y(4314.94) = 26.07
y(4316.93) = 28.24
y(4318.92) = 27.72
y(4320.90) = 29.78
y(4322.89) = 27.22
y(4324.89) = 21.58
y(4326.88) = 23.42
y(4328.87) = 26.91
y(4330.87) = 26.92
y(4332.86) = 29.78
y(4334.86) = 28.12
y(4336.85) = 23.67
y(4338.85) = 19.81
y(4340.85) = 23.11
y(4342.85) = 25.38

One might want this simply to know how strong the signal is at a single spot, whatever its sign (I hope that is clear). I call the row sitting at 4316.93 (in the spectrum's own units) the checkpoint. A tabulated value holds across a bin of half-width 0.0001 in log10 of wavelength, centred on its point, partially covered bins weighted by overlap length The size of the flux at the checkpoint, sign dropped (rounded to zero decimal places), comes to 28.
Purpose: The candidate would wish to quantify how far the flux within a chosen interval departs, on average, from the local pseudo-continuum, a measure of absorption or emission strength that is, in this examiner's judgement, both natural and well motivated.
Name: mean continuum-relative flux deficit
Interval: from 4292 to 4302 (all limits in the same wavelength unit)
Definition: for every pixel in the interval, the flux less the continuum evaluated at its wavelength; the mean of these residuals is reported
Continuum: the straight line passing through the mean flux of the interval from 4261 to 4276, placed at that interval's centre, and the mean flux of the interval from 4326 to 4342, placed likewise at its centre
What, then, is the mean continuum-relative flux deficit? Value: -2.1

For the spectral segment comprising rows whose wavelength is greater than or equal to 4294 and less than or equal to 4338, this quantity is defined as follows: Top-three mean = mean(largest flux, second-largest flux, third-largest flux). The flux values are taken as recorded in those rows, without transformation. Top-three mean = 29.3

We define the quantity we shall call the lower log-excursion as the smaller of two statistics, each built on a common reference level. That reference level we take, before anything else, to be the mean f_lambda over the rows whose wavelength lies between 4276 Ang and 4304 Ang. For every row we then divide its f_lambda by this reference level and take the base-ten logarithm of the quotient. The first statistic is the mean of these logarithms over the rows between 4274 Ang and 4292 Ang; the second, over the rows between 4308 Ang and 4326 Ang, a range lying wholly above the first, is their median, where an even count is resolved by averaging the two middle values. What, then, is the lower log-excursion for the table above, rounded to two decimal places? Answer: 0.02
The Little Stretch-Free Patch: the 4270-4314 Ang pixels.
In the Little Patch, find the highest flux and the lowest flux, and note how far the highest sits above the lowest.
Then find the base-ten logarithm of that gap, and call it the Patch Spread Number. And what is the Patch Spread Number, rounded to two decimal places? 1.03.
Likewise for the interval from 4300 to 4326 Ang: 1.13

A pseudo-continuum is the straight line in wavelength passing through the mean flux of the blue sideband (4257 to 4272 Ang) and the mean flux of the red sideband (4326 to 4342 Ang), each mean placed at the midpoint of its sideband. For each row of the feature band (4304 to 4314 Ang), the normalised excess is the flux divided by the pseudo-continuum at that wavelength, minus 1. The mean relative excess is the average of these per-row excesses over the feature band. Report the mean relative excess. -0.22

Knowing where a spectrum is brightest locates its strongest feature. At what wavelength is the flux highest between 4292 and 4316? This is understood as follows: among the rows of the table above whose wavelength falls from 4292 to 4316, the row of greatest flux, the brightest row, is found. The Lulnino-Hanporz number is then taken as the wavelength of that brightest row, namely 4314.94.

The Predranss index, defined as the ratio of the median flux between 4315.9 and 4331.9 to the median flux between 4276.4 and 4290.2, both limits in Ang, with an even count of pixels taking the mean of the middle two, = 1.10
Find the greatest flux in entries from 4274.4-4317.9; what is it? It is 28.24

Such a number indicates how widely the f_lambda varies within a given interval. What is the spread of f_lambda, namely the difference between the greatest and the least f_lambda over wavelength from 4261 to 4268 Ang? 1.3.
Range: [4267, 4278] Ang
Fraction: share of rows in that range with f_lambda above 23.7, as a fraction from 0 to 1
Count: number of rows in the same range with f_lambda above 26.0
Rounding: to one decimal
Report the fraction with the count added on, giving 3.7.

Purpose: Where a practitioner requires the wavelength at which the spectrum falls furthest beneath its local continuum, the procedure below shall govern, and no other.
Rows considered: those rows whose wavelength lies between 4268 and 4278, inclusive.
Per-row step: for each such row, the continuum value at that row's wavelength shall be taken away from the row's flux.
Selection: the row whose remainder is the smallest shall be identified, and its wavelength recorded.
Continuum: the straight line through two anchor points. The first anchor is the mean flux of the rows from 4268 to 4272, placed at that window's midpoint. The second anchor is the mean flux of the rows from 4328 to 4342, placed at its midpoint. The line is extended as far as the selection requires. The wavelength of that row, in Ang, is 4271.44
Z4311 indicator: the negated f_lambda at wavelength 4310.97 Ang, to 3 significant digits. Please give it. -21.6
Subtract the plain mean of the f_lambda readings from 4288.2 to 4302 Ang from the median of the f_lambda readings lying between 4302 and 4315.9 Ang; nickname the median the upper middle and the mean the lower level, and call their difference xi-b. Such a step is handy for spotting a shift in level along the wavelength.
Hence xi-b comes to -3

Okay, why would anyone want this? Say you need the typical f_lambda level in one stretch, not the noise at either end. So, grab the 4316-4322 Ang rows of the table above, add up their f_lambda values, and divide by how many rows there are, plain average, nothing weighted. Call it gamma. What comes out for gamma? 29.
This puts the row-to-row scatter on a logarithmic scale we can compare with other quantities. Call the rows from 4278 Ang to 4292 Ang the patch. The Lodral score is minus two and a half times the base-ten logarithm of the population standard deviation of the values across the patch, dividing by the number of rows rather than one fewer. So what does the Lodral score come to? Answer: -0.69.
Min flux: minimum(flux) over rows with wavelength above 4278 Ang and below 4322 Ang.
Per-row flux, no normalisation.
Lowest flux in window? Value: 16.33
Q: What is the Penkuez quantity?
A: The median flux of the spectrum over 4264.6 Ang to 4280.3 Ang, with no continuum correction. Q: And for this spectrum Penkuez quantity 26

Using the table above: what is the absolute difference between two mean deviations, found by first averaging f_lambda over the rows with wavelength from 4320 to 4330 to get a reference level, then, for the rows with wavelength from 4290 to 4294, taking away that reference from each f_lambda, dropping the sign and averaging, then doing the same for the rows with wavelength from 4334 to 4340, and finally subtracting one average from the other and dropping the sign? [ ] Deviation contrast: 0.6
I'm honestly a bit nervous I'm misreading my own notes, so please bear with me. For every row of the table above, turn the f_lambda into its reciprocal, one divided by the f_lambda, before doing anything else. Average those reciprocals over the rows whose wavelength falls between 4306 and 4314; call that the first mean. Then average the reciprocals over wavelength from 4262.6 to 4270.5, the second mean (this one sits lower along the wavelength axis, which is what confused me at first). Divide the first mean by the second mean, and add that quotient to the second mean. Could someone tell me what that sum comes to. 1.4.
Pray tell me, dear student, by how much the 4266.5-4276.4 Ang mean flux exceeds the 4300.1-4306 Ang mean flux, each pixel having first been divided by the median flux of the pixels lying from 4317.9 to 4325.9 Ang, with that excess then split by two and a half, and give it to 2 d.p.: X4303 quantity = 0.07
